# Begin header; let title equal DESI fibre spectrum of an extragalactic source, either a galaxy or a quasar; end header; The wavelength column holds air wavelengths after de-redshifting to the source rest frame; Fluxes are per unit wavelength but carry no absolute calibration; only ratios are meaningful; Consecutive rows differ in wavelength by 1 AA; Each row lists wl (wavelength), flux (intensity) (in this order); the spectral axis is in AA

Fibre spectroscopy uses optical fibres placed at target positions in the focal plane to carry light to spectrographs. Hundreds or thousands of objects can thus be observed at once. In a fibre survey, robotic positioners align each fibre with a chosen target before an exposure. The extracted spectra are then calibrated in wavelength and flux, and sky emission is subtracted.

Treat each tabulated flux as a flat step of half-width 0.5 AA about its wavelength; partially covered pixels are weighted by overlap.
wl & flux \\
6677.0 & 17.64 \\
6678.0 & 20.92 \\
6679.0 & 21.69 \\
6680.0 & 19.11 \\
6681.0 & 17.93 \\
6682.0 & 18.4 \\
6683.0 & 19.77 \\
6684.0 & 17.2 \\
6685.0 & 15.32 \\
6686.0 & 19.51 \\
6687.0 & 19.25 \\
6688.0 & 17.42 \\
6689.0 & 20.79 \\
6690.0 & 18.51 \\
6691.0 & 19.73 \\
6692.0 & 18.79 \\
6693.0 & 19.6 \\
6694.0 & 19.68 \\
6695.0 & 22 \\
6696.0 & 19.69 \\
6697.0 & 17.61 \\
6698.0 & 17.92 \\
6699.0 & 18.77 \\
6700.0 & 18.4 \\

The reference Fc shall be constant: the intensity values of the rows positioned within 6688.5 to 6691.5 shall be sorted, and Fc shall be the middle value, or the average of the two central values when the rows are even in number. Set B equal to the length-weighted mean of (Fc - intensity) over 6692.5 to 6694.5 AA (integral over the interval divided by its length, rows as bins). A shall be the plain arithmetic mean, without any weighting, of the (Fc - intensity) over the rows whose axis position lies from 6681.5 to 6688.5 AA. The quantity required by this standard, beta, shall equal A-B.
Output 1.5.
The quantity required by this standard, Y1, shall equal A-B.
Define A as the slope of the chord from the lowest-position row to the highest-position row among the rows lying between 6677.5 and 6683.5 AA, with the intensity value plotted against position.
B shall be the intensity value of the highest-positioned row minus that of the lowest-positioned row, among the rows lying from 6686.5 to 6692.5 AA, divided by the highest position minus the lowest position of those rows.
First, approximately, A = -0.2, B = -0.09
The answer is -0.14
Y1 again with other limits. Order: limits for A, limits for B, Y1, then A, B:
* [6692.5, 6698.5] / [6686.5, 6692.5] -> -0.24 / -0.3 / -0.09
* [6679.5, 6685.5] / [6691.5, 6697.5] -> -0.52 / -0.8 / -0.24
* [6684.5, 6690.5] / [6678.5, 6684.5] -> 1.54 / 0.6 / -0.90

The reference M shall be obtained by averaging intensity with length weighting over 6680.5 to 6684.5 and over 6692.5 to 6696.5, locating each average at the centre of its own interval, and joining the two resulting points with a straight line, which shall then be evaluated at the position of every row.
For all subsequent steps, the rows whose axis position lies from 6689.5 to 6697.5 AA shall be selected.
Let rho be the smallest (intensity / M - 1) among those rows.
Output -0.15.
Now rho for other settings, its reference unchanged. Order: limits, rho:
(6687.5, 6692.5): -0.09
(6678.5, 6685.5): -0.18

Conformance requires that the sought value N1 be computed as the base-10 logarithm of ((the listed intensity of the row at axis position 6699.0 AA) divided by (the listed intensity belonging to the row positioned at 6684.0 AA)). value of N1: 0.04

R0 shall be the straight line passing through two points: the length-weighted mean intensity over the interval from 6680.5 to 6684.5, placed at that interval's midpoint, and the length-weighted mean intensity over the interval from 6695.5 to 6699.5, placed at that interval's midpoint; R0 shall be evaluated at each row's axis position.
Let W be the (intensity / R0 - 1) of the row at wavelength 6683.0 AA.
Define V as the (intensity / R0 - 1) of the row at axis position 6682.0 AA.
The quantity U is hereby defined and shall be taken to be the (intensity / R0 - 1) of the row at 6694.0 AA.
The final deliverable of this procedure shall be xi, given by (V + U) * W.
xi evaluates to 0.006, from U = 0.07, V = 0.00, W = 0.08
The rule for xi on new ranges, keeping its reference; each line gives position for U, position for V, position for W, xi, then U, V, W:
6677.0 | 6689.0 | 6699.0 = 0.001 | -0.03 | 0.13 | 0.01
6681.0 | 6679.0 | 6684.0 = -0.010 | -0.02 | 0.19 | -0.06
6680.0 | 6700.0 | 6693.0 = 0.002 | 0.04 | -0.01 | 0.06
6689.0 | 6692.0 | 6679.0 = 0.028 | 0.13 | 0.02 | 0.19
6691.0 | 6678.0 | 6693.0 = 0.014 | 0.07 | 0.14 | 0.06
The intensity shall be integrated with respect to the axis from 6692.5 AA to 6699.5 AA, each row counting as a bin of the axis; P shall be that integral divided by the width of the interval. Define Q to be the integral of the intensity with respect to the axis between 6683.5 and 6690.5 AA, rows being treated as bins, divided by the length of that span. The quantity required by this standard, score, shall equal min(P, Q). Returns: 18.3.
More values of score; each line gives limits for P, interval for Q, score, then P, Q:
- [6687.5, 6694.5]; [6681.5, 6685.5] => 17.7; 19.2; 18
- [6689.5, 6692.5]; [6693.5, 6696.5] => 19.0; 19.0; 20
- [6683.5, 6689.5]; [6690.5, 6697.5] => 18.2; 18.2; 20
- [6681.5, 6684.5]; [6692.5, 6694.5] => 18.5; 18.5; 20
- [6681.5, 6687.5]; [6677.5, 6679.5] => 18.2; 18.2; 21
